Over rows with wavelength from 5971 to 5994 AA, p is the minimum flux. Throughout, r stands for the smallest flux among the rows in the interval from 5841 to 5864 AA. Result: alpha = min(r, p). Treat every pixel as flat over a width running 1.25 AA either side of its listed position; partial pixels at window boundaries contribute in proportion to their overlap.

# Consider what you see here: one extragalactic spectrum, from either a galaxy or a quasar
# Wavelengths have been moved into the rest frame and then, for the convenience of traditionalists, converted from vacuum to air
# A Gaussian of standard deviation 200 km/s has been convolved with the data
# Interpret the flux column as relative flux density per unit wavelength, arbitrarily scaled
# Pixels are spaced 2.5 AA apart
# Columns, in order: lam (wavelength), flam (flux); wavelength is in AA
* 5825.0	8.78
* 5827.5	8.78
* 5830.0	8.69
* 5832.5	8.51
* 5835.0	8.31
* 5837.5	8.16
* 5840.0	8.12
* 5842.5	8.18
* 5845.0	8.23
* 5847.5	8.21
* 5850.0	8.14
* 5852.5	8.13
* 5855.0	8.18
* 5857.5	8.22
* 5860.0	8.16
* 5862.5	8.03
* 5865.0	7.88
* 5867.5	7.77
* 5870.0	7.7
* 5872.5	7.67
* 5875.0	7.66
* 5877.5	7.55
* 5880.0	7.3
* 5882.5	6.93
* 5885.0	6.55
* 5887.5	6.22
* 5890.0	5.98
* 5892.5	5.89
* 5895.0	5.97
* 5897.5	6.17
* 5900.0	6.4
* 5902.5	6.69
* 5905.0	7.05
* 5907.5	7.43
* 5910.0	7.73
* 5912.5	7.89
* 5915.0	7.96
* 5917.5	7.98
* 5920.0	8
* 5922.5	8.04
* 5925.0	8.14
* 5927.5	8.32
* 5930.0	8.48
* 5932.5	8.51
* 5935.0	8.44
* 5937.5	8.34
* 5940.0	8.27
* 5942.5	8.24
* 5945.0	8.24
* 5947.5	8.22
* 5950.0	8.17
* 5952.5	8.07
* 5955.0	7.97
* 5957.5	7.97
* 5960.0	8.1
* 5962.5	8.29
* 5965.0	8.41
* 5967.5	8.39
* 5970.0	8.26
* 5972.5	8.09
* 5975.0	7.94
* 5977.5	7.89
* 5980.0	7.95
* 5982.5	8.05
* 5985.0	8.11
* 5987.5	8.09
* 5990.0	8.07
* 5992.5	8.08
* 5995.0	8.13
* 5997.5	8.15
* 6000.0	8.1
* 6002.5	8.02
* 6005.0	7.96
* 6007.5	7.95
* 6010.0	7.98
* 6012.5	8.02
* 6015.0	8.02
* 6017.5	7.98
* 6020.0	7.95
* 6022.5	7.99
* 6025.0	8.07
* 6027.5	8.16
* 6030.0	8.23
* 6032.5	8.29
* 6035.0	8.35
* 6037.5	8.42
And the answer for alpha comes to 7.9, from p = 7.89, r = 8.03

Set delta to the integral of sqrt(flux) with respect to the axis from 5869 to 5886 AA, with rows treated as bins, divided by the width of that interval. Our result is 2.71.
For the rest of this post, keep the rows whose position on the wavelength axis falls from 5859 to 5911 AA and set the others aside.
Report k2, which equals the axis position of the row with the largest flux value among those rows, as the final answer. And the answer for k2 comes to 5860.0 AA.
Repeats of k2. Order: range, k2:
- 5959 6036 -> 5965.0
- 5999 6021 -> 6000.0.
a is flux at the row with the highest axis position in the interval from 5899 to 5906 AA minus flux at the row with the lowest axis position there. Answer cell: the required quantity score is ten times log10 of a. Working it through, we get -1.9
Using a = 0.65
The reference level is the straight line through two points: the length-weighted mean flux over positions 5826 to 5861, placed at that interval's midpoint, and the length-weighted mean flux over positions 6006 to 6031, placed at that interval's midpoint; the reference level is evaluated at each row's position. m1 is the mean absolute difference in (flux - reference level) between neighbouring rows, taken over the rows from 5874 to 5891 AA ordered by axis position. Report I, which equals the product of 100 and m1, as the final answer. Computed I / 28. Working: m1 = 0.28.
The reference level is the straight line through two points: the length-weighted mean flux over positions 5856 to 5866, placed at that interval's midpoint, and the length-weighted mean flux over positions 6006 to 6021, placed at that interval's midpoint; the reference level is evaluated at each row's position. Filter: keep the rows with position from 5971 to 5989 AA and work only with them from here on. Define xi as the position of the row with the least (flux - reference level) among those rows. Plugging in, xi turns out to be 5977.5 AA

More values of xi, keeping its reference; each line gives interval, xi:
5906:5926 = 5907.5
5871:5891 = 5890.0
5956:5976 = 5975.0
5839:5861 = 5840.0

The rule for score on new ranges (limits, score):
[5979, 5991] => -9.2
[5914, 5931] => -2.8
